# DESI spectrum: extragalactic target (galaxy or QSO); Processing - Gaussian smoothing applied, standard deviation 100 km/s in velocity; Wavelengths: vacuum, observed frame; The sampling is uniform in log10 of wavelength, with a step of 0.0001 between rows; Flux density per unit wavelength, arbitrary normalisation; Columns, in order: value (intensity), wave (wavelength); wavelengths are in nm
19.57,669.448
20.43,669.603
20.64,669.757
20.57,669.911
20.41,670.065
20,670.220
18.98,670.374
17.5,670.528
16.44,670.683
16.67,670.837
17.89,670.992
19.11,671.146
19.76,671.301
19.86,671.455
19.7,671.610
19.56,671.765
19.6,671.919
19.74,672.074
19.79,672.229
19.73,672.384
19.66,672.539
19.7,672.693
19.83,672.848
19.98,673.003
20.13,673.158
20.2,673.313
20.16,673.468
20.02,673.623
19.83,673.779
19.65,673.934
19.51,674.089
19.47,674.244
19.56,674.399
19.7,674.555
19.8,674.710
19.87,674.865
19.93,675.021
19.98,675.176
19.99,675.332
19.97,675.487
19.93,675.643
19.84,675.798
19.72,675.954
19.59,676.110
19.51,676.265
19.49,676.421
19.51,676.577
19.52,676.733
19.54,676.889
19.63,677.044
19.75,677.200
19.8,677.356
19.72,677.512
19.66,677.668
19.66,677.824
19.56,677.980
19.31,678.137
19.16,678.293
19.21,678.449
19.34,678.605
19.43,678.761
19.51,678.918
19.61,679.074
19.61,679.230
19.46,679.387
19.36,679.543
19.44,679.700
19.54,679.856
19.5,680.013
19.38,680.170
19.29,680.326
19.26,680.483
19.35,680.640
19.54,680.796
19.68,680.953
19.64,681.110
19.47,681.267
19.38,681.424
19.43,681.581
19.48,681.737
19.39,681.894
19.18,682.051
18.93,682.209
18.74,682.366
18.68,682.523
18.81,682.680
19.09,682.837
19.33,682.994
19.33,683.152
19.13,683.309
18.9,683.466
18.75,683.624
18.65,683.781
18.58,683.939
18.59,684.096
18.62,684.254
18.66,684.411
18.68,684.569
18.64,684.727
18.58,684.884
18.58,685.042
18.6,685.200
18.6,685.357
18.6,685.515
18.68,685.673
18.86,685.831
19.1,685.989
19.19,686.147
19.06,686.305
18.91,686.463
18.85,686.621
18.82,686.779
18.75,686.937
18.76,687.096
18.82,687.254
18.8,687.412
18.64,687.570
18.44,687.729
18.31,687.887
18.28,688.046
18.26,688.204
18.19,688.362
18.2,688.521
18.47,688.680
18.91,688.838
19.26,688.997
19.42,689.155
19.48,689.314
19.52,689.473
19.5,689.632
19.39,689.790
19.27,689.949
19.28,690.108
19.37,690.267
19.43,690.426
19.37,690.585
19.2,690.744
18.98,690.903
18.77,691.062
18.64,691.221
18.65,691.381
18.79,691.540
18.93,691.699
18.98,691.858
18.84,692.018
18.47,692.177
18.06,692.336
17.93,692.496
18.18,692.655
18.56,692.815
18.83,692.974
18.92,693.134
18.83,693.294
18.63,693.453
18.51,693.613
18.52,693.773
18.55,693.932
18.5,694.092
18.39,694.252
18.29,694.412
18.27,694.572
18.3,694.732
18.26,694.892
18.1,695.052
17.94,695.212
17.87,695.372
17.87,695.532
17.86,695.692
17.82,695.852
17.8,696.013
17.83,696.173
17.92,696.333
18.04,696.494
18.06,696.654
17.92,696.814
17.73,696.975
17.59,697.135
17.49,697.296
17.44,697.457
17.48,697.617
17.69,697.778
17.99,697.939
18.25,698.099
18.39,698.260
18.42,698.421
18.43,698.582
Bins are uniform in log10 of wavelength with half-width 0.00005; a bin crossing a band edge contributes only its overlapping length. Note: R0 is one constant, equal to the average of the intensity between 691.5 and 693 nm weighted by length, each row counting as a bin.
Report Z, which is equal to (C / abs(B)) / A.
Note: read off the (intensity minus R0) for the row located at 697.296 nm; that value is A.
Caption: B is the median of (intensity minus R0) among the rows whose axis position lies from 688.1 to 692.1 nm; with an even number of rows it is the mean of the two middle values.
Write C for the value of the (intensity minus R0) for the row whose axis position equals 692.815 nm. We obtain 0.0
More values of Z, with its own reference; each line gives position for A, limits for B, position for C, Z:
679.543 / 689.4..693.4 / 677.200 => 4.0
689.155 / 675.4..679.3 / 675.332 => 1.6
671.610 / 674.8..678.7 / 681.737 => 0.7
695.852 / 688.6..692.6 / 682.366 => -0.6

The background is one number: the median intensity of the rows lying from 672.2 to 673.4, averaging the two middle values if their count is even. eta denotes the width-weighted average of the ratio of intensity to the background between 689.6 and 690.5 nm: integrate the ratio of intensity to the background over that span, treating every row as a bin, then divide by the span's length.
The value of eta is 0.98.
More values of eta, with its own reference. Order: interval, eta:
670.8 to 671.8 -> 0.96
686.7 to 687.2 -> 0.95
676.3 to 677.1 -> 0.99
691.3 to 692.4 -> 0.94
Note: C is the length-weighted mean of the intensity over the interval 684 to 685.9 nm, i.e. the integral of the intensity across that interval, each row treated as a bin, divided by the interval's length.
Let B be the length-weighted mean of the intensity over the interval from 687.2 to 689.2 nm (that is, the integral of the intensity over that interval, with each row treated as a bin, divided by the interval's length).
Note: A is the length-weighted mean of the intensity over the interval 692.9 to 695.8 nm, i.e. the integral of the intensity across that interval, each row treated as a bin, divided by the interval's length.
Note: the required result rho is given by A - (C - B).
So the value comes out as 18.3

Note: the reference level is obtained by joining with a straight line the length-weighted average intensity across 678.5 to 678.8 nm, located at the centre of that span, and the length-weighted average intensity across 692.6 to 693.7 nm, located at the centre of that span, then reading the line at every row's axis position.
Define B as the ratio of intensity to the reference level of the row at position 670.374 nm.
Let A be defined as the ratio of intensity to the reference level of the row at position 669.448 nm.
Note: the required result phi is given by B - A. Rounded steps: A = 0.98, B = 0.96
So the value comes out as -0.027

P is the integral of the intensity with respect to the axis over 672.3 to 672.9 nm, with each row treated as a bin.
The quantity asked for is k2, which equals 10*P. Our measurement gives 118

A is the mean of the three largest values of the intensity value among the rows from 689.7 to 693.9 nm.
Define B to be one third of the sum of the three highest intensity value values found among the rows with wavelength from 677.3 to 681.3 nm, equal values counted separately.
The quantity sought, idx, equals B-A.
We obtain 0.3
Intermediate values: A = 19.4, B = 19.7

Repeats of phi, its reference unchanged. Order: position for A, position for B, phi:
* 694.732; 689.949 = 0.038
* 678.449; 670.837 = -0.148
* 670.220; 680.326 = -0.009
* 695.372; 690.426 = 0.070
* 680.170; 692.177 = -0.015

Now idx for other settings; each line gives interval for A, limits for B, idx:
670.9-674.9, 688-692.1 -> -0.7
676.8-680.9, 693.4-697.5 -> -1.2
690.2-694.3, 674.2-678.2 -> 0.6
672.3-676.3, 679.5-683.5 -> -0.5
